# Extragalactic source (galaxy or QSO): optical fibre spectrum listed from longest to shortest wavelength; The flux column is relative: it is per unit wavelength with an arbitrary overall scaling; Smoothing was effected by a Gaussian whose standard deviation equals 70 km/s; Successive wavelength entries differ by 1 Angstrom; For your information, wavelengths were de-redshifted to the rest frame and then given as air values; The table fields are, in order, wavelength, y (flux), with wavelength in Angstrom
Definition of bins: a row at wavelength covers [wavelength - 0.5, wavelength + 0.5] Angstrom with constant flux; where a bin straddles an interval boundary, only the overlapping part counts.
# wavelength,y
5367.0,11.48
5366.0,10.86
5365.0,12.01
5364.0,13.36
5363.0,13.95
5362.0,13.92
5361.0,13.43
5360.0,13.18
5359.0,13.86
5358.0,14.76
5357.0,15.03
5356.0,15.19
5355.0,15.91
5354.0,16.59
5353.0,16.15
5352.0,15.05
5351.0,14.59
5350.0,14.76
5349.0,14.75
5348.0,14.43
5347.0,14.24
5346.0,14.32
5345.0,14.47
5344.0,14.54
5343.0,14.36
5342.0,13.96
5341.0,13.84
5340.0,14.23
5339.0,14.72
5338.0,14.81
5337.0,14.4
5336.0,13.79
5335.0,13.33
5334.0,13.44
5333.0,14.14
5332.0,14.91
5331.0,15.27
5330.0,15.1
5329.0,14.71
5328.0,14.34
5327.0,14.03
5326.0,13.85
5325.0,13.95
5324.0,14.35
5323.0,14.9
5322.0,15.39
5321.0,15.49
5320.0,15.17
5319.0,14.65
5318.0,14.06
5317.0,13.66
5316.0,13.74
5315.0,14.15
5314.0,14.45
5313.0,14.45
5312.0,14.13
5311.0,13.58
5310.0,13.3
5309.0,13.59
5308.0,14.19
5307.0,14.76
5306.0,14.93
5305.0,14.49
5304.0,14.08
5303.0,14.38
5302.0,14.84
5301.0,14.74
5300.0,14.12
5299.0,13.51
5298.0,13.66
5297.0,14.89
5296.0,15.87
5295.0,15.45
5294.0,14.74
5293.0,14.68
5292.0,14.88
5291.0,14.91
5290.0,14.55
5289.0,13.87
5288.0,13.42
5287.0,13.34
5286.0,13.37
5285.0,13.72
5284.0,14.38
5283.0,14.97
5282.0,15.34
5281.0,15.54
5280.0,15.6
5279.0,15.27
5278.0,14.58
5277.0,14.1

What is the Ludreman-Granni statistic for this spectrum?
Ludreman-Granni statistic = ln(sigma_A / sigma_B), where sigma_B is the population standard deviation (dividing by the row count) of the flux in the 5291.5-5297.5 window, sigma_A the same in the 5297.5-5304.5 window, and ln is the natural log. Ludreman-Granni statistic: 0.1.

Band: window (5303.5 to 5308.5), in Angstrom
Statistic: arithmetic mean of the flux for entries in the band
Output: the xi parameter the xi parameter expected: 14.5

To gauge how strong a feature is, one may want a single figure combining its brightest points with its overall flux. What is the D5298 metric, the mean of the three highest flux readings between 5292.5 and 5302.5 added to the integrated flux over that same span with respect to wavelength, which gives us 162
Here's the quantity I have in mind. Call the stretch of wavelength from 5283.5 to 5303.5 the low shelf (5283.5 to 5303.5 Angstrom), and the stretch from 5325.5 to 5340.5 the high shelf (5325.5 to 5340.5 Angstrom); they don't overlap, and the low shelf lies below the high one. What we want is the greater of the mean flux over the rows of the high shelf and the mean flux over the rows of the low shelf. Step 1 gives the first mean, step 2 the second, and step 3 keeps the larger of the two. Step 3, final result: 14.4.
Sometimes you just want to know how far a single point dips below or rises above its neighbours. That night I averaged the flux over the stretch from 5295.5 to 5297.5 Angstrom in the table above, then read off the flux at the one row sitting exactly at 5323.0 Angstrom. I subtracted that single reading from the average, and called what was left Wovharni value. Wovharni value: 0.48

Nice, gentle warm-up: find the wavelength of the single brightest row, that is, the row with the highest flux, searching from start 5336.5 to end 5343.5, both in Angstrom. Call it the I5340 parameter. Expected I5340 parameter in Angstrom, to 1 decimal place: 5338.0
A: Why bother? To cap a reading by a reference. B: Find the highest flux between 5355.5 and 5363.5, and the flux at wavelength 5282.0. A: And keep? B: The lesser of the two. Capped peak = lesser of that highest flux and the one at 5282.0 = 15.2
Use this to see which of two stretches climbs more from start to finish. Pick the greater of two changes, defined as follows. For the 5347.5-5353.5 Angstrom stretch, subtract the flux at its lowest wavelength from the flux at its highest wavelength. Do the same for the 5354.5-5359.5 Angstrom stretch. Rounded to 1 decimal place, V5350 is 1.7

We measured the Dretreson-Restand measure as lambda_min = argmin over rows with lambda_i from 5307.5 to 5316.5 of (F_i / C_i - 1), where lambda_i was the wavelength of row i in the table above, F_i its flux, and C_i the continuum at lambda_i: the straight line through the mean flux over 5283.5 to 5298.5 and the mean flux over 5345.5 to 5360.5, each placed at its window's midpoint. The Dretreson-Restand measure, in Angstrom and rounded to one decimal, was 5310.0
